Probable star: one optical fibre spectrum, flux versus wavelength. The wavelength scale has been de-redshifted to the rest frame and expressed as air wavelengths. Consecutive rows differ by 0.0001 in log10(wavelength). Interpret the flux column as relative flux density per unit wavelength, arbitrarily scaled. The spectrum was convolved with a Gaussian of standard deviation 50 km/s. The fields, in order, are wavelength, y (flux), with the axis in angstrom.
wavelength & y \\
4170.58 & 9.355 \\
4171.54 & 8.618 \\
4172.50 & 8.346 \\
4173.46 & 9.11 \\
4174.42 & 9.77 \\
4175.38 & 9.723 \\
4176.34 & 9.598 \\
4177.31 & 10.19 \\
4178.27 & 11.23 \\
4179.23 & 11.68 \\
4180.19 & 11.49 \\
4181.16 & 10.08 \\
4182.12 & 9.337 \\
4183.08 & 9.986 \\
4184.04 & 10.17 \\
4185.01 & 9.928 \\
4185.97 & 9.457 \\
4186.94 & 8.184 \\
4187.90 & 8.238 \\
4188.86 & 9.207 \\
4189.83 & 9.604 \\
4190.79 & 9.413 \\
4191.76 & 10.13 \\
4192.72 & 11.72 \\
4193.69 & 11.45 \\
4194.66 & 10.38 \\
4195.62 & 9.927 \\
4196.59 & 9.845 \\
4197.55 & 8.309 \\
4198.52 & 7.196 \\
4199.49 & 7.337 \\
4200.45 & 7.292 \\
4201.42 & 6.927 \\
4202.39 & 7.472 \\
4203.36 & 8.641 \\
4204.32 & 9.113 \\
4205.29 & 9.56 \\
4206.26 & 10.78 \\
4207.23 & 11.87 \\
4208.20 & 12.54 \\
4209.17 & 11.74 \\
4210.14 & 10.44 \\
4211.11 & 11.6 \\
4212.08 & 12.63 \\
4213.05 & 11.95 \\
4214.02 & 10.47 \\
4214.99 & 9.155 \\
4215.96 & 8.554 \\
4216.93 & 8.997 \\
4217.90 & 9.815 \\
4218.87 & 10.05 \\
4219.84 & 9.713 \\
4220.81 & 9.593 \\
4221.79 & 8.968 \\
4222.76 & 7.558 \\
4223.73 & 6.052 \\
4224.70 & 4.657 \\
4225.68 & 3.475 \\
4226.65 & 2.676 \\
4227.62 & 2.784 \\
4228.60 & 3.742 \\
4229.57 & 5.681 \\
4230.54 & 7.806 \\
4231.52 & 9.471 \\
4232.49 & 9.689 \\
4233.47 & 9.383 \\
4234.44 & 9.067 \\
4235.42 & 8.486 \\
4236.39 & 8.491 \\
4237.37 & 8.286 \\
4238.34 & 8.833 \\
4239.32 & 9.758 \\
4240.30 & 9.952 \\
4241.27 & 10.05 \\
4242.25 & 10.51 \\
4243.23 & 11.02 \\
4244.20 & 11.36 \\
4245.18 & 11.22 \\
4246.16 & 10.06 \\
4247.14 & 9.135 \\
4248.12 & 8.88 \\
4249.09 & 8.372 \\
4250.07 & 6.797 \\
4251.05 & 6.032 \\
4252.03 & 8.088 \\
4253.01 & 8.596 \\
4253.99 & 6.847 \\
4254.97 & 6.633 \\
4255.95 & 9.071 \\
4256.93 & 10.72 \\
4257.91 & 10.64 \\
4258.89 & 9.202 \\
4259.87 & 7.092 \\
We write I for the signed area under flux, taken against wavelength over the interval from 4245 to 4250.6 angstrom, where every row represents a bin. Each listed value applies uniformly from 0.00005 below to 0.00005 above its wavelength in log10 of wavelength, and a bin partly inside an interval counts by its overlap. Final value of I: 50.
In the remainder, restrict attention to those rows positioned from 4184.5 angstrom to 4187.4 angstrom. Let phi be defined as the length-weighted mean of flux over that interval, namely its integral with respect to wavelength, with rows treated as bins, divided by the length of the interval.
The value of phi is 9.18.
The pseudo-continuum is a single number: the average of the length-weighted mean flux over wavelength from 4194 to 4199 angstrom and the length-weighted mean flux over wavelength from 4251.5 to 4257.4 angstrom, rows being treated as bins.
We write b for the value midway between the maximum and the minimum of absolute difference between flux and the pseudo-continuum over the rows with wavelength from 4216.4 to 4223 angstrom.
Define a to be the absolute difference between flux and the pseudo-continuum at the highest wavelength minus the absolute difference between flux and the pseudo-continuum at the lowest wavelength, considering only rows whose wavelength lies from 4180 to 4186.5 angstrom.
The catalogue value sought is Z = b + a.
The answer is -1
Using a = -2.0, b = 0.8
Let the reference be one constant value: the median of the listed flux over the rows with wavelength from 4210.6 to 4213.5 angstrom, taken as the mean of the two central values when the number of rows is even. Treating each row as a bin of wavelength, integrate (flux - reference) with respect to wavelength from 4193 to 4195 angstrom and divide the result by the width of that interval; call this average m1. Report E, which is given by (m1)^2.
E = 1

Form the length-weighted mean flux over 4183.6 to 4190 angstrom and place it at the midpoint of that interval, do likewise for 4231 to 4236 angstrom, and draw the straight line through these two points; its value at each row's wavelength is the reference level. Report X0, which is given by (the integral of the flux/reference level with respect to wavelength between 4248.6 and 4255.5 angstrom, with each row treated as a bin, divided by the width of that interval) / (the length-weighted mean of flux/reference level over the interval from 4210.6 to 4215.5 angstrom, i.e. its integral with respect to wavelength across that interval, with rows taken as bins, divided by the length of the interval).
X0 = 0.66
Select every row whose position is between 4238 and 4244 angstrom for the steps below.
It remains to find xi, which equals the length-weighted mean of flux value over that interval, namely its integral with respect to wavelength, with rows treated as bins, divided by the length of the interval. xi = 10.1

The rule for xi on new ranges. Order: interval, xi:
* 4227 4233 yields 6.4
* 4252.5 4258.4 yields 8.7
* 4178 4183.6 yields 10.6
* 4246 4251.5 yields 8.1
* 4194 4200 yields 8.9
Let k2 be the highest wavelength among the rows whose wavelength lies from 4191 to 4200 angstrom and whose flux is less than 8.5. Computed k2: 4199.49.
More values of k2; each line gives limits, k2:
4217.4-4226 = 4225.68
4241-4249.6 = 4249.09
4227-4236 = 4235.42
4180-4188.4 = 4187.90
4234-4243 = 4237.37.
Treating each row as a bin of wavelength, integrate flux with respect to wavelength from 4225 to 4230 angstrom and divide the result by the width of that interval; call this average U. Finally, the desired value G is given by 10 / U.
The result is 2.71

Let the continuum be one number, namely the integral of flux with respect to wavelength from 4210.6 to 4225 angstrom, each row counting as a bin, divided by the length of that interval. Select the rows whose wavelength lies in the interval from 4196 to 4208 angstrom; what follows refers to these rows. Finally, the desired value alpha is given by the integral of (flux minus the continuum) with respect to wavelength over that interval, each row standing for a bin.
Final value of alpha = -7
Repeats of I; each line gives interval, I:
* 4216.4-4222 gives 53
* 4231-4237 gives 54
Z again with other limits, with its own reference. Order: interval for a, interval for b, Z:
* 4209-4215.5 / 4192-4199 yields -1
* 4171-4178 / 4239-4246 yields 3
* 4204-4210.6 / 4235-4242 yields 2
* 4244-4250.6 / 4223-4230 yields 4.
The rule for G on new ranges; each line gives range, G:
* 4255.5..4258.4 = 0.98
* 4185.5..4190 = 1.13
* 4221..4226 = 1.56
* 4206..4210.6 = 0.87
